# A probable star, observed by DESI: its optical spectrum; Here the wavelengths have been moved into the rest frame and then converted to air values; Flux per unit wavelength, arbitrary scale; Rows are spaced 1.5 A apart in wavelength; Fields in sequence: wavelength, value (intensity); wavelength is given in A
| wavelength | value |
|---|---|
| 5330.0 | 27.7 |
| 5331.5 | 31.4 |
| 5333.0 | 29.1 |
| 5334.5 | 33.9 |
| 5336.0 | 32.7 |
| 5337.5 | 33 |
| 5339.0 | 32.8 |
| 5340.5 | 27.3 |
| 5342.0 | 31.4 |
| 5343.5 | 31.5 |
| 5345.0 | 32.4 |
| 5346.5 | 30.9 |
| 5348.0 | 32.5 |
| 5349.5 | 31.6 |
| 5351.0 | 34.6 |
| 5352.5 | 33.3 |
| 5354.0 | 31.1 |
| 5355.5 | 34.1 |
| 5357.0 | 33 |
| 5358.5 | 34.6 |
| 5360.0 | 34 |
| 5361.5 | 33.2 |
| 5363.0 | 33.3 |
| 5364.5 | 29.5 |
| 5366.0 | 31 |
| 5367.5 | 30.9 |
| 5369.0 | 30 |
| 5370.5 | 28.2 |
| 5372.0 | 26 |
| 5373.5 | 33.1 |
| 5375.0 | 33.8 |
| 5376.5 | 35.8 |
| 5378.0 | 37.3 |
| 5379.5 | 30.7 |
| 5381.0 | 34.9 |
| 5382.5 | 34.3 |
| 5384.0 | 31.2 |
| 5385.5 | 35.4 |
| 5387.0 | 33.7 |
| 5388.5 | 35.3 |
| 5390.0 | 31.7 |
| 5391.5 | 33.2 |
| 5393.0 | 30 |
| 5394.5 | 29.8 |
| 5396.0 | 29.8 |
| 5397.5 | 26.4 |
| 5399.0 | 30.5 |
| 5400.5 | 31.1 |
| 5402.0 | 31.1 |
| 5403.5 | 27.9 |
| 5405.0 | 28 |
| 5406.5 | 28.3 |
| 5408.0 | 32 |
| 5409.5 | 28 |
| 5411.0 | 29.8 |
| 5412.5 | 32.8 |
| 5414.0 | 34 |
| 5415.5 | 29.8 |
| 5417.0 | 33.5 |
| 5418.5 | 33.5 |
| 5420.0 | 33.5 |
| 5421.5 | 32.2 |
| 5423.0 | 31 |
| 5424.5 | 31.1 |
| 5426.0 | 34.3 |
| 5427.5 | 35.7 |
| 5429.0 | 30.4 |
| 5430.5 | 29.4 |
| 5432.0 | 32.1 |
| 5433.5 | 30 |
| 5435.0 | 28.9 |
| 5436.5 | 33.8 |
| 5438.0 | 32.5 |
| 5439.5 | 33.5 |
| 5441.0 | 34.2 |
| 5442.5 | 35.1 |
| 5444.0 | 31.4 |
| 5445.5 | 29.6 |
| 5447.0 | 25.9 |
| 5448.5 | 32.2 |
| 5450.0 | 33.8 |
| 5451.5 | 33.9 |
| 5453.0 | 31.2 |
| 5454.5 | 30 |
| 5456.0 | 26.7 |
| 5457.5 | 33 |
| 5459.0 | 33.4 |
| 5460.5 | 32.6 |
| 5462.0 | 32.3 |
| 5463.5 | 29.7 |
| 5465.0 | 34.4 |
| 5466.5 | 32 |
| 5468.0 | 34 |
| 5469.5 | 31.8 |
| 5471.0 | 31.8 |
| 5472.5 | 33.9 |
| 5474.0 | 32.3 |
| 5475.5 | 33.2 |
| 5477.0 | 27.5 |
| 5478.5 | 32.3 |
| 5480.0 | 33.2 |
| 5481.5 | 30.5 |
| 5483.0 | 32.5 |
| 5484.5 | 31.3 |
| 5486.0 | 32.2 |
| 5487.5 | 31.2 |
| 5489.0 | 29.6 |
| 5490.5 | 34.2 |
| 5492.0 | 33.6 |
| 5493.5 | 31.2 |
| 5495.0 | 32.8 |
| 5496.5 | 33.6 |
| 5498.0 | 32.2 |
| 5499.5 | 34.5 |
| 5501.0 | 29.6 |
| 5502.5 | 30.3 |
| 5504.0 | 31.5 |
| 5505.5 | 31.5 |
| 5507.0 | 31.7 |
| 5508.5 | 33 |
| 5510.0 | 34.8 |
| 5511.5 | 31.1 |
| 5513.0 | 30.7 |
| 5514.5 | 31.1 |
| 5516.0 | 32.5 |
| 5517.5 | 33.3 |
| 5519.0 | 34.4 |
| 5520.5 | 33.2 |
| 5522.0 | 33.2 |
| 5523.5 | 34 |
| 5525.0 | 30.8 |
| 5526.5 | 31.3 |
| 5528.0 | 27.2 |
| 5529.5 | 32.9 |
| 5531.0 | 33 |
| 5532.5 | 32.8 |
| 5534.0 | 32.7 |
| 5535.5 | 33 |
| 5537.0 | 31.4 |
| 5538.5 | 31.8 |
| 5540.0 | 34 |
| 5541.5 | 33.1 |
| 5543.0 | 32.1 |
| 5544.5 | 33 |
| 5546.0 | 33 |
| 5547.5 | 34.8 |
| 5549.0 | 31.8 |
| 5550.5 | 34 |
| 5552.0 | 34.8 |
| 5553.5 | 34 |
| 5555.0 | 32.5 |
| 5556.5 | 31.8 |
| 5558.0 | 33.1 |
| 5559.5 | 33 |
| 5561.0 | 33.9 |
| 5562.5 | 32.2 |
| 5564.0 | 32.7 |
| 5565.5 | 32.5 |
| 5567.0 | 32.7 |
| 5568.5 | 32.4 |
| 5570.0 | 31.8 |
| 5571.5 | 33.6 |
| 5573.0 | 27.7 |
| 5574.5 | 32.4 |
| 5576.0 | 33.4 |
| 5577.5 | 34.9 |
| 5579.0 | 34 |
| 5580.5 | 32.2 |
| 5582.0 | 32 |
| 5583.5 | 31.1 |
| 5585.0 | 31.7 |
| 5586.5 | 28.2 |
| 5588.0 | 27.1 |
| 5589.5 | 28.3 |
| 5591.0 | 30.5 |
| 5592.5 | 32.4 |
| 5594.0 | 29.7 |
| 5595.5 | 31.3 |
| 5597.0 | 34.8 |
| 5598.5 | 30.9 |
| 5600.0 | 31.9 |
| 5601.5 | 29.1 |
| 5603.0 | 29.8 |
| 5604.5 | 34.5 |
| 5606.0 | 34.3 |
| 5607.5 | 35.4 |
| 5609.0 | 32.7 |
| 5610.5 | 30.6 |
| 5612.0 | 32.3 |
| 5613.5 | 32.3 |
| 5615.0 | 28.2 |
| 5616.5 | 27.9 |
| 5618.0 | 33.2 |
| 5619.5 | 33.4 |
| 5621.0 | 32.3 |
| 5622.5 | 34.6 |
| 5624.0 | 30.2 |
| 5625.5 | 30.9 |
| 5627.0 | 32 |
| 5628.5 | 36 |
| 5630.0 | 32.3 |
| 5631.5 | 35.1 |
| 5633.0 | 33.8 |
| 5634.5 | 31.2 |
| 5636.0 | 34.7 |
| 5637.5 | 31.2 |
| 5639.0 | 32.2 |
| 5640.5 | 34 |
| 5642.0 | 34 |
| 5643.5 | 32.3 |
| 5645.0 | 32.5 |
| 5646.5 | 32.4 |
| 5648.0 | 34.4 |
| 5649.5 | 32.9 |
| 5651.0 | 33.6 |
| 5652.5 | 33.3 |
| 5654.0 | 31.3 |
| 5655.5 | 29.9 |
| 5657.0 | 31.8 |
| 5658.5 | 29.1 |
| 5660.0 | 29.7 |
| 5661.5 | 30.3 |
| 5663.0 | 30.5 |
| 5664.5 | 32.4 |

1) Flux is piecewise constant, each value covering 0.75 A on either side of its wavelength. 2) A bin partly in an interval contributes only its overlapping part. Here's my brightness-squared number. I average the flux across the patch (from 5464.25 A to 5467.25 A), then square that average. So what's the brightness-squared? 1102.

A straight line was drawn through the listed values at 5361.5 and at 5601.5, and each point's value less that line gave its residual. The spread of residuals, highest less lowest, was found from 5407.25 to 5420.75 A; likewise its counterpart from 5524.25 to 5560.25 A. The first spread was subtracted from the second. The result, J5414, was 1.9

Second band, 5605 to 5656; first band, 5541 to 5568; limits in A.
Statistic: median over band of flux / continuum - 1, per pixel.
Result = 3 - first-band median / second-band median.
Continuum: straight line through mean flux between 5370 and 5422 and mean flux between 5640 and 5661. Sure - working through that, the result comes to -1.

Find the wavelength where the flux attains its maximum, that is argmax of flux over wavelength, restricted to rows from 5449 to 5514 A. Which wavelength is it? 5510.0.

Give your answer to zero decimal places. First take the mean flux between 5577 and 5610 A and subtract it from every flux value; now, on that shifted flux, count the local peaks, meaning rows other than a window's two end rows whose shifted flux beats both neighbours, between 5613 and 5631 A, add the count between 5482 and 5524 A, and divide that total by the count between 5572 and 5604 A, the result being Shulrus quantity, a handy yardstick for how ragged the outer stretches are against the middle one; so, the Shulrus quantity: 2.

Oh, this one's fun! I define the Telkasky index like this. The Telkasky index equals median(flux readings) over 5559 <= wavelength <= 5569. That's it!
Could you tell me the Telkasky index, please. 32.7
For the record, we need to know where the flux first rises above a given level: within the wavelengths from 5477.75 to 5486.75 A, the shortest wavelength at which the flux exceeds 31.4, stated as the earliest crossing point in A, 5478.5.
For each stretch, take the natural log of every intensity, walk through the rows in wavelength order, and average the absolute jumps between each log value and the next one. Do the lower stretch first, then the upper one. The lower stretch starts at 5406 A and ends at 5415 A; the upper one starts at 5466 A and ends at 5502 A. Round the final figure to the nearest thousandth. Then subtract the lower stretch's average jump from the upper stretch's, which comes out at -0.024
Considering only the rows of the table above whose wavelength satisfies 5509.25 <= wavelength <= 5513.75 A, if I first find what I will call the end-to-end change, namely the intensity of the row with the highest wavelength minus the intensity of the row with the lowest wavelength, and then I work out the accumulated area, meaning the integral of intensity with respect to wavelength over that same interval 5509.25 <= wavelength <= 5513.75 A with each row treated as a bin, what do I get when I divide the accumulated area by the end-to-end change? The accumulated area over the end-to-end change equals -35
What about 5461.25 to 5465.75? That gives 69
